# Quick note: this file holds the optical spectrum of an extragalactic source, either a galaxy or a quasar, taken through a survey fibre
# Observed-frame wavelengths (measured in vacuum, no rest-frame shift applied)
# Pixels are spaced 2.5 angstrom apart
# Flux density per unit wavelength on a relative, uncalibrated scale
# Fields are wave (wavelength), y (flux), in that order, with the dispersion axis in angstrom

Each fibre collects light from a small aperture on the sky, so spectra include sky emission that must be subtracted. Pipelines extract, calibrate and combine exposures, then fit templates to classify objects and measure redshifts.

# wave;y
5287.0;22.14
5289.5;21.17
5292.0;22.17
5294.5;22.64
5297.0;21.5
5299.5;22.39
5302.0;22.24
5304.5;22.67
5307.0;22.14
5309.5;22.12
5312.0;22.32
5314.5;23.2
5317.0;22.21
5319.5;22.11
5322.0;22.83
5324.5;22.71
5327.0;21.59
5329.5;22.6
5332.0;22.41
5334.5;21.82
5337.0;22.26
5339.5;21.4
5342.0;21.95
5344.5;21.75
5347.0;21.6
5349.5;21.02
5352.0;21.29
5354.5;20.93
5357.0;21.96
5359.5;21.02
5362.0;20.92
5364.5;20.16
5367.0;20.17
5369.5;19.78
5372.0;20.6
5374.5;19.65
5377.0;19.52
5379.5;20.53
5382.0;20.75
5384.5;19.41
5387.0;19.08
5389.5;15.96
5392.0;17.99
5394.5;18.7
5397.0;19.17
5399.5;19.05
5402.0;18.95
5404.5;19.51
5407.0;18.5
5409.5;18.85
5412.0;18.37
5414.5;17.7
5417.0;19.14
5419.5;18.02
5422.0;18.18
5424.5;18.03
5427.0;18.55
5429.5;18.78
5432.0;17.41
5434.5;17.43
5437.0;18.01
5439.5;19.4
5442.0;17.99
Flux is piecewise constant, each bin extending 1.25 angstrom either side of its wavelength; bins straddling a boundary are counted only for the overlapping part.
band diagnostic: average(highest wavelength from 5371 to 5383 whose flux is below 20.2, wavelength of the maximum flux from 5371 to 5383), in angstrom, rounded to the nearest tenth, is 5379.5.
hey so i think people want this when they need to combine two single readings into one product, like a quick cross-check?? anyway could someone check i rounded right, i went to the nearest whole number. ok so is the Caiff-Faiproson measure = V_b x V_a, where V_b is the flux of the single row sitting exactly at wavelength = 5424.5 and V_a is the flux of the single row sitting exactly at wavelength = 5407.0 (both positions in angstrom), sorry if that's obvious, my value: 334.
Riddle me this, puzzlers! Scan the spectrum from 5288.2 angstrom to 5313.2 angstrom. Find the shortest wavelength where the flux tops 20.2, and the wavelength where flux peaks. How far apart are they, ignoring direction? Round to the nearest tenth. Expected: 15.0 angstrom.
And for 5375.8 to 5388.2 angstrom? 2.5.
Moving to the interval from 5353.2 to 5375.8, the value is 2.5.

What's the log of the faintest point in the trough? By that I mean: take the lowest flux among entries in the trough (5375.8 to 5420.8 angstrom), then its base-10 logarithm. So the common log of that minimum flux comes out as 1.20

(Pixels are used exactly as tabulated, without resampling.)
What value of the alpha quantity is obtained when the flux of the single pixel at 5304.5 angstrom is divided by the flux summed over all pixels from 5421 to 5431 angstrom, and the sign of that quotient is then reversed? -0.308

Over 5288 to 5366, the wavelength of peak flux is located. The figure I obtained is 5314.5 angstrom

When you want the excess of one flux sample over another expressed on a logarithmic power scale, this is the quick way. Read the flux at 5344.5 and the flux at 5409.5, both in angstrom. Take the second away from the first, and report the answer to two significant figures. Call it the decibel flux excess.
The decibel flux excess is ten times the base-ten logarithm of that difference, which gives 4.6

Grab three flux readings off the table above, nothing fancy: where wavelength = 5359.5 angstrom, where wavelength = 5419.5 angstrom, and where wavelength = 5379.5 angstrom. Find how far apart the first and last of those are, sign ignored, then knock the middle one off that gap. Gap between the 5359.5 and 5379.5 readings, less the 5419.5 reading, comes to -18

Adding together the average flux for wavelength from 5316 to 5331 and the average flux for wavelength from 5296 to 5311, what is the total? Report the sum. 44.5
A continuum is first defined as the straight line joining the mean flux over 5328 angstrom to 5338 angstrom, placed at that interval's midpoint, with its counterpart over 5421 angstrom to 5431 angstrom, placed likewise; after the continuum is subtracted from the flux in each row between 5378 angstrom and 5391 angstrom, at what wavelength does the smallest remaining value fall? 5389.5 angstrom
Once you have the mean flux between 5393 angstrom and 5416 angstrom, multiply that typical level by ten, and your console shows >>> 188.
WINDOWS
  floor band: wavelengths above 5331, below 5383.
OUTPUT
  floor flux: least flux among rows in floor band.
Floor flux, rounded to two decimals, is 19.52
